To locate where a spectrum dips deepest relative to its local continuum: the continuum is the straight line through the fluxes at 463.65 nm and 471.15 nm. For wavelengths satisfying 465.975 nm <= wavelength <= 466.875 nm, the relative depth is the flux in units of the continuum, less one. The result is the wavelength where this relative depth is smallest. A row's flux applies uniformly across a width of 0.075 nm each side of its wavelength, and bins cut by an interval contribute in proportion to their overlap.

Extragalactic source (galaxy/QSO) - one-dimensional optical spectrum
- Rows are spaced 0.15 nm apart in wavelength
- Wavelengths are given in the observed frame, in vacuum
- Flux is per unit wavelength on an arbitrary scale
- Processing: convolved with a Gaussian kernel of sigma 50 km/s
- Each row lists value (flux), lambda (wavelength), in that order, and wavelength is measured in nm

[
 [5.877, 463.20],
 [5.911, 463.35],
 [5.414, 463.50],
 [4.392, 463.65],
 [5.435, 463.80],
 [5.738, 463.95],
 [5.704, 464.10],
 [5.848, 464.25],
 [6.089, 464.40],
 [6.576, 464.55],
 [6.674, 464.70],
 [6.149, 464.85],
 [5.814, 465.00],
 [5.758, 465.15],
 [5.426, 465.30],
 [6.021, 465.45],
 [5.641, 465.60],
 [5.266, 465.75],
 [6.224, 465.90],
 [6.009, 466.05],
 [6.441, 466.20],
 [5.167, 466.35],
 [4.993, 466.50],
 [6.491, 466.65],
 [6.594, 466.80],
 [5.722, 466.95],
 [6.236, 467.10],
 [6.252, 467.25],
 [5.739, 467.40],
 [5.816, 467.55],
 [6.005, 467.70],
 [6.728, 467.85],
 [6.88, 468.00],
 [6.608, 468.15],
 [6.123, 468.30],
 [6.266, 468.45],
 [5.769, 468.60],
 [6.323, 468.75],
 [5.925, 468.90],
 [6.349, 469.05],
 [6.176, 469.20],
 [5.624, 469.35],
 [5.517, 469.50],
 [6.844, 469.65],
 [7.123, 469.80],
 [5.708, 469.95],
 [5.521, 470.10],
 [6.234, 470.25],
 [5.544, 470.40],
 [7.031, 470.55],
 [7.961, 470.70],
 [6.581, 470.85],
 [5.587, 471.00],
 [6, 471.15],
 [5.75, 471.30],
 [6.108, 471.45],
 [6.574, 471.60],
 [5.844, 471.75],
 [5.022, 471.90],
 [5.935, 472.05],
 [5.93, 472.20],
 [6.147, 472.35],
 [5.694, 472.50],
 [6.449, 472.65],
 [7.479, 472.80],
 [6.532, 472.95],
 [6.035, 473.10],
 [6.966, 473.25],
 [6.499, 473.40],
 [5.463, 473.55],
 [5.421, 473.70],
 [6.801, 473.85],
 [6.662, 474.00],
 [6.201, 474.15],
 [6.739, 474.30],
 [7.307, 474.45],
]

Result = 466.50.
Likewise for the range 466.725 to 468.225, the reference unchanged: 467.40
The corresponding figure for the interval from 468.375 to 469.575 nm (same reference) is 469.50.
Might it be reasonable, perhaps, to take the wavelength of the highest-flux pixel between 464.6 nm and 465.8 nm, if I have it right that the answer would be 464.70 nm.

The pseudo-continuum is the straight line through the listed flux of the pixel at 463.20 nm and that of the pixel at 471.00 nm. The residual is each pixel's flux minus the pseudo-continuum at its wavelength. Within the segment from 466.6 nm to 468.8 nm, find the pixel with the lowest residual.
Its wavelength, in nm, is 466.95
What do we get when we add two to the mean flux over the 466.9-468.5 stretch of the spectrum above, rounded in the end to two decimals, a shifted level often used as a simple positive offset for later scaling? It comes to 8.22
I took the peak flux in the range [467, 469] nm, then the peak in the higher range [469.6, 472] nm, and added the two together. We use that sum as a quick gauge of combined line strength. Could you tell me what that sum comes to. 14.8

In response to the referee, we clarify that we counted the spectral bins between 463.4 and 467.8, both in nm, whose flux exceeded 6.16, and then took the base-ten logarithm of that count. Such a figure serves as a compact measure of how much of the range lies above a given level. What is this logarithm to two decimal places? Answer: 0.90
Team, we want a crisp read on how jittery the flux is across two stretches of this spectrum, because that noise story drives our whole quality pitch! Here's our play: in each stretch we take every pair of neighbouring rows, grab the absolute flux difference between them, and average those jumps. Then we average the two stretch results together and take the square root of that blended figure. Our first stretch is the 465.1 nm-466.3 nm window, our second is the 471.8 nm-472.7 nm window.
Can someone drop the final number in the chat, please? 0.685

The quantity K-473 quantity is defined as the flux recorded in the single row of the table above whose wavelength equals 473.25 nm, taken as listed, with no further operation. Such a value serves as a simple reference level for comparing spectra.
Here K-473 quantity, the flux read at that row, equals 6.966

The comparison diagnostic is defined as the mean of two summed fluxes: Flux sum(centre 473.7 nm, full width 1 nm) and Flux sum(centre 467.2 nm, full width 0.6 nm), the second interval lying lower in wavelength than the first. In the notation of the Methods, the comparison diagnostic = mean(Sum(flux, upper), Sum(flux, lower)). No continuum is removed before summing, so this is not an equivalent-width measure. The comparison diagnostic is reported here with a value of 34.0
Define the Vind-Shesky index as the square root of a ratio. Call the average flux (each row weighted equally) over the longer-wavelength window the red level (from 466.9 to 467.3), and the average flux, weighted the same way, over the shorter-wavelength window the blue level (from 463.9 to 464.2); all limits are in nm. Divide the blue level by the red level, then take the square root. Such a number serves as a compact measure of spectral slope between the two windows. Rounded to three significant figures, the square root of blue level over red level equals 0.971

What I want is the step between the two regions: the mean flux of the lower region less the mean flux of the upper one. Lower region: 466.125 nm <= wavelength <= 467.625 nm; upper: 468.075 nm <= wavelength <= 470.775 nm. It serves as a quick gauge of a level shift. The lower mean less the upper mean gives -0.31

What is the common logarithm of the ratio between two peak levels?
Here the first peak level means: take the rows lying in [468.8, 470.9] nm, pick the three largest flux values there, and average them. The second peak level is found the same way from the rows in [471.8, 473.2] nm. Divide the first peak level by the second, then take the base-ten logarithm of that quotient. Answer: 0.034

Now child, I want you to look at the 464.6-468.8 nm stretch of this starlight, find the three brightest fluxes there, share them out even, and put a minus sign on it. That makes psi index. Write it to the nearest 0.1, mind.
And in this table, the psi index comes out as -6.8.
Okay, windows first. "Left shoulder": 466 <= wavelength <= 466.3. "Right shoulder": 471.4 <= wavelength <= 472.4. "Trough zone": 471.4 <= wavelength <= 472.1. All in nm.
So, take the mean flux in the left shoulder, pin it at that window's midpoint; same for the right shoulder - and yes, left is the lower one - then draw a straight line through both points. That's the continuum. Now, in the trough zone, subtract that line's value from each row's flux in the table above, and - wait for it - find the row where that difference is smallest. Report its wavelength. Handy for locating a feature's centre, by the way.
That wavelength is 471.90 nm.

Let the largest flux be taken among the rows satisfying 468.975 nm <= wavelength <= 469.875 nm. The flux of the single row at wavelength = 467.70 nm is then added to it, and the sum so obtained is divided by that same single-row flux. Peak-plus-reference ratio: 2.19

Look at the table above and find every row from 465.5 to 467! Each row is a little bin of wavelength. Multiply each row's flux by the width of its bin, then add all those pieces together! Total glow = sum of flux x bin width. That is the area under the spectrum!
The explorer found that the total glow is 8.8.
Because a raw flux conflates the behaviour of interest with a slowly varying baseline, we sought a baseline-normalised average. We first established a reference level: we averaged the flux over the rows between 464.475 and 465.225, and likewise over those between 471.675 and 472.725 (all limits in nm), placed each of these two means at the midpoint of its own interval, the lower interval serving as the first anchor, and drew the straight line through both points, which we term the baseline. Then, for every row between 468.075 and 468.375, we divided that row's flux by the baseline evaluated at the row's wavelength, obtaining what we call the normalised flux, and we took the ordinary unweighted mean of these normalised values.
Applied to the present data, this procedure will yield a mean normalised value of 1.05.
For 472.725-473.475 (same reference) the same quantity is 1.15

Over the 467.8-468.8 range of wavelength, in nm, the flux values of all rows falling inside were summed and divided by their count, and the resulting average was 6.4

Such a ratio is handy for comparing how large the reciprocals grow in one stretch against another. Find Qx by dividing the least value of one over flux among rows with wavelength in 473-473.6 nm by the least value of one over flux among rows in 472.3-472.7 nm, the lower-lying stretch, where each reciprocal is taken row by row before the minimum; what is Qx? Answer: 0.93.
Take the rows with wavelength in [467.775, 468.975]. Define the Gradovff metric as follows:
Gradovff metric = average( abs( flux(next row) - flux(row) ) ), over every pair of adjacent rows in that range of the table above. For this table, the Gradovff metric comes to 0.36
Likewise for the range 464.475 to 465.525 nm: 0.32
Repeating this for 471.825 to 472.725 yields 0.47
